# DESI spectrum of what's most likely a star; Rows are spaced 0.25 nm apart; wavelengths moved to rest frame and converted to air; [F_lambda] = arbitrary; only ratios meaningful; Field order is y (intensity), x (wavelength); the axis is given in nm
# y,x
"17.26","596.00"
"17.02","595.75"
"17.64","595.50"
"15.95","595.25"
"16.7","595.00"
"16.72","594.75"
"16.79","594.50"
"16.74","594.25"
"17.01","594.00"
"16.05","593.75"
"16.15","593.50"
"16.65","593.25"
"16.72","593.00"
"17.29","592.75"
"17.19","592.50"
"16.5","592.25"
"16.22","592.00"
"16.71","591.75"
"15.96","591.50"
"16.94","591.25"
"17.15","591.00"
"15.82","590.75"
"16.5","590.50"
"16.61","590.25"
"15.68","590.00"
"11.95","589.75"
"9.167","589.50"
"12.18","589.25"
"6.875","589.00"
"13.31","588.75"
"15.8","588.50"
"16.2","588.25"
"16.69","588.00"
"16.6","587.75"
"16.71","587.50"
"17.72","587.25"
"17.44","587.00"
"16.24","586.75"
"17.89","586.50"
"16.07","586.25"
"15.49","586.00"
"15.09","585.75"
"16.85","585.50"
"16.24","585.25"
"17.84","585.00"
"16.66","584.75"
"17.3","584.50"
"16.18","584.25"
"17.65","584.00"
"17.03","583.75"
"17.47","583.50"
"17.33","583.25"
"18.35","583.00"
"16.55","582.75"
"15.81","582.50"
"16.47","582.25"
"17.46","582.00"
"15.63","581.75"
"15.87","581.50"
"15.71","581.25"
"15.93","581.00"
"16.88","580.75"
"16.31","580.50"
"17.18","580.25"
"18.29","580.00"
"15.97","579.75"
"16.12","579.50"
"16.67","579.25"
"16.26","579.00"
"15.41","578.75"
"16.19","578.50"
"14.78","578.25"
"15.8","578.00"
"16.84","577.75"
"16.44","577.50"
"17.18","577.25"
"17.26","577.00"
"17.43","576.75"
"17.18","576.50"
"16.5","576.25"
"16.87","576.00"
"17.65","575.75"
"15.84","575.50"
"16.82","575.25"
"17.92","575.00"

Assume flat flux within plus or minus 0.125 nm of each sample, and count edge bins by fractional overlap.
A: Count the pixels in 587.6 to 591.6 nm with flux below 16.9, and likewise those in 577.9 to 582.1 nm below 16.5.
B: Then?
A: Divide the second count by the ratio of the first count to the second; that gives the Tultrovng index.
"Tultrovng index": 10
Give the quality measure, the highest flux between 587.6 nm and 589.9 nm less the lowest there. 9.8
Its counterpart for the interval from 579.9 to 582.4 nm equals 2.7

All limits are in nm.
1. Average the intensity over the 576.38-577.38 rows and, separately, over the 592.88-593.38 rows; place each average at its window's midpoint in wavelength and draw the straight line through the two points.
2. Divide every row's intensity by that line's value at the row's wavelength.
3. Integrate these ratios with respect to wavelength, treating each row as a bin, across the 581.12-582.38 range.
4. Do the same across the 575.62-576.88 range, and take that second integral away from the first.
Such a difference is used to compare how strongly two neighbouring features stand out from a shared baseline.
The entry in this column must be -0.05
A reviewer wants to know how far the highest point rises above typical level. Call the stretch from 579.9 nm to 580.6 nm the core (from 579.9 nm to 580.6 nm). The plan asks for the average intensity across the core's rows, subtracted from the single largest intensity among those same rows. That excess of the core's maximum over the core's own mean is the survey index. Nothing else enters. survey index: 1.0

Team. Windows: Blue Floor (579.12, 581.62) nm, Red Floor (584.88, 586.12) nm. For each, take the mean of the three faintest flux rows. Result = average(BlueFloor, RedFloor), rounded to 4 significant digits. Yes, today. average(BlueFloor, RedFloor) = 15.72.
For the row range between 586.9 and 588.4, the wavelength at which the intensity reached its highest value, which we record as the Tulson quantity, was 587.25 nm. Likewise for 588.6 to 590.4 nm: 590.25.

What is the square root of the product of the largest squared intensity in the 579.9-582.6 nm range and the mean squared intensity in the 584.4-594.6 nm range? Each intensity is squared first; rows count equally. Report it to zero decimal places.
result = 293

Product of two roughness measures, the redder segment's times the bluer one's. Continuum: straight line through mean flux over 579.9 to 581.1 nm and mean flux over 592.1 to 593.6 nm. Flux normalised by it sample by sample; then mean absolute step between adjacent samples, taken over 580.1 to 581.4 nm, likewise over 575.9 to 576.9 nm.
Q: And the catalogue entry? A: 0.0010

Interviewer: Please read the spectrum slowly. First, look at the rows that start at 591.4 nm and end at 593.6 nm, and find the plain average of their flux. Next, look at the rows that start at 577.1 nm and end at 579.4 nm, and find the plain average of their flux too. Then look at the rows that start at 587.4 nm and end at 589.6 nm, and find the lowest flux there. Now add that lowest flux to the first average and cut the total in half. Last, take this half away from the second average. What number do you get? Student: 4.4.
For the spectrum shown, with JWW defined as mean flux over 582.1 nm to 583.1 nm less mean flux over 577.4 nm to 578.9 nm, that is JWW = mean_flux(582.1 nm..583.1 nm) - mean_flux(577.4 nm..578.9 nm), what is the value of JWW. 0.9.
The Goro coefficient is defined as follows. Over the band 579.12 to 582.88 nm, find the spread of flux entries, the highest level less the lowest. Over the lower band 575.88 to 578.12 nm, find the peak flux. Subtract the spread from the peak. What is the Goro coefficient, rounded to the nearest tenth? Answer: 14.8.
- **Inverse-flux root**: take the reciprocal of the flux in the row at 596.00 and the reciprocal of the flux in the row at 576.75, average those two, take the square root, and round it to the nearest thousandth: 0.240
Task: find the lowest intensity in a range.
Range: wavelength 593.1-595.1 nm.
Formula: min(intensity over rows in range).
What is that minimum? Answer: 16.05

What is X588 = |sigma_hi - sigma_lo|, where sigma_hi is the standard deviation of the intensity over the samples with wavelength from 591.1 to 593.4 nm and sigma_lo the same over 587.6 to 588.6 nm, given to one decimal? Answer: 0.0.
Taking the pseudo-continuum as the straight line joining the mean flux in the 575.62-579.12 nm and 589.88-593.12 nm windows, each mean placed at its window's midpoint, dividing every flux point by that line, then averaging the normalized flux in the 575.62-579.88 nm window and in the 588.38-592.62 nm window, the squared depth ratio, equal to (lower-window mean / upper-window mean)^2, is 1.3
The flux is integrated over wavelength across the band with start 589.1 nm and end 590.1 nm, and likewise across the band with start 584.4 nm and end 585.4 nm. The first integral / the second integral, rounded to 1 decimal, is 0.7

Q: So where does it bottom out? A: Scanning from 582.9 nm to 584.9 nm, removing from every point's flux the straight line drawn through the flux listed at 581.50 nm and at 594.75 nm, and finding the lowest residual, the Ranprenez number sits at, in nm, 584.25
